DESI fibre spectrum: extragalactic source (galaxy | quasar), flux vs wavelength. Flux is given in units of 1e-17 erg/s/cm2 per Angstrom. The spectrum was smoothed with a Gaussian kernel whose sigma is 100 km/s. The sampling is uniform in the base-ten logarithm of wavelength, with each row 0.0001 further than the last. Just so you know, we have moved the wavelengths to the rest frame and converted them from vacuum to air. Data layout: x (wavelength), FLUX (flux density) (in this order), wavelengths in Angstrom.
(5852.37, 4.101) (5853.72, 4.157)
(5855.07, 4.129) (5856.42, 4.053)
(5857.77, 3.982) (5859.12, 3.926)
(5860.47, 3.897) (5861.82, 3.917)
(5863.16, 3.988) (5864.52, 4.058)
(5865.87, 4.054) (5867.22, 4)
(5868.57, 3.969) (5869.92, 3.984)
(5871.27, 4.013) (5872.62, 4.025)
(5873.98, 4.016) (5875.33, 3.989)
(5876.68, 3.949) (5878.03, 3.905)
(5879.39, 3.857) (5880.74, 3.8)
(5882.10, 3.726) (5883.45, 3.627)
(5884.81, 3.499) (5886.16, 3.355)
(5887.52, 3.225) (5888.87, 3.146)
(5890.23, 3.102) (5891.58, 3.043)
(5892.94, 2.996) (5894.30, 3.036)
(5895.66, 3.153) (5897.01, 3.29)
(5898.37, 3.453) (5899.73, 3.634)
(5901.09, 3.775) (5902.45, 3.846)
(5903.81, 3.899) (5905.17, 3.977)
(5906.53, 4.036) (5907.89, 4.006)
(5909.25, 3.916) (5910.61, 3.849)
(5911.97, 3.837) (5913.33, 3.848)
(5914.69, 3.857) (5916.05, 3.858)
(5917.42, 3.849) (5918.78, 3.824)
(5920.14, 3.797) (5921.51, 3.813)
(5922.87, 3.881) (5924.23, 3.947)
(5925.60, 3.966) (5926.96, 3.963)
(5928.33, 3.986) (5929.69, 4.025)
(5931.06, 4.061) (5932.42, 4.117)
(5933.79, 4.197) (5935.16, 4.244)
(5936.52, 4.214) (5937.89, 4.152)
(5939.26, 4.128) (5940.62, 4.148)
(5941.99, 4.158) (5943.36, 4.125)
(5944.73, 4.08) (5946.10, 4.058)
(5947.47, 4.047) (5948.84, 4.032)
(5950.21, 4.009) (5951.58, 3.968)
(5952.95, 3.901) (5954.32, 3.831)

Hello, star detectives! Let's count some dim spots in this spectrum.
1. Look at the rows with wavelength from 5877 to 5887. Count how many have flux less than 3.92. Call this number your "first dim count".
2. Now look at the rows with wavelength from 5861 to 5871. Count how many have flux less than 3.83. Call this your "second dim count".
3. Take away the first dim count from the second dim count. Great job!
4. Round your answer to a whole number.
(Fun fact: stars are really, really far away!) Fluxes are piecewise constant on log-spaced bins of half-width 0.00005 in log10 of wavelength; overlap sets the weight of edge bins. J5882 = -7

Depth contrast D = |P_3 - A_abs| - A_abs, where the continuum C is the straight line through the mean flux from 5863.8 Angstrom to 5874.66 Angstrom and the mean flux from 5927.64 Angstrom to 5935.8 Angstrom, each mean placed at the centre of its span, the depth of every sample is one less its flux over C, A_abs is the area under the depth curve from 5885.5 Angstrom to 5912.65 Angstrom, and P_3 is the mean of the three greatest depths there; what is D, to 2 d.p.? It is -0.25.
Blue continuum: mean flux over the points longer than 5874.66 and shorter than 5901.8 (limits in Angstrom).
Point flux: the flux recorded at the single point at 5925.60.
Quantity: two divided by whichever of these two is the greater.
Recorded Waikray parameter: 0.504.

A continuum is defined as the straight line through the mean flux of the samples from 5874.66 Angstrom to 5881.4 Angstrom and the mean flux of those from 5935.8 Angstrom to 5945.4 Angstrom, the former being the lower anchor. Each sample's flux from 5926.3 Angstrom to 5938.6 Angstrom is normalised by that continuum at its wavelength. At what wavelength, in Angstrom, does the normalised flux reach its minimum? 5926.96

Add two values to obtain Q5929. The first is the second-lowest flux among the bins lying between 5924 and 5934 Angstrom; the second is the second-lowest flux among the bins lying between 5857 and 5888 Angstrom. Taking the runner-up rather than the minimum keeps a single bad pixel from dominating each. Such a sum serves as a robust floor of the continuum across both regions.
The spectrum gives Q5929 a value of 7.3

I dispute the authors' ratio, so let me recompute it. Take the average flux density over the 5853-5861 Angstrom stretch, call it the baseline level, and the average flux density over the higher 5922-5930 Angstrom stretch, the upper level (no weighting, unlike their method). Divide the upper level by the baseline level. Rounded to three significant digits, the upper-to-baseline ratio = 0.984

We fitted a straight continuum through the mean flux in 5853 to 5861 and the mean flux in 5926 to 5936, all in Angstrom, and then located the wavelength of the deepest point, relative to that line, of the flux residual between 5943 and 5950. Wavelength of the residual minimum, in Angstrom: 5948.84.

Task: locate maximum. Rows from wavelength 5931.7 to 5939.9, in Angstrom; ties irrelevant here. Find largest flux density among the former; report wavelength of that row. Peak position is 5935.16 Angstrom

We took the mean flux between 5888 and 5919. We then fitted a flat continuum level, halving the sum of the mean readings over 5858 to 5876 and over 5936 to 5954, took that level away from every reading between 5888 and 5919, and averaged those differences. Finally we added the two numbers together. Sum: 3.2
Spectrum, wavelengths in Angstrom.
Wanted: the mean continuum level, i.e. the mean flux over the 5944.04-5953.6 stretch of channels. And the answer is 4.01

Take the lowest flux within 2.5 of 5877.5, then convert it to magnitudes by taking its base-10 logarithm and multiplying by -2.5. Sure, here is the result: -1.47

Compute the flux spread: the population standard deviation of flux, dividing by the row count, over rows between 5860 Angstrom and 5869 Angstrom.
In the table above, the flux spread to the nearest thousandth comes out 0.057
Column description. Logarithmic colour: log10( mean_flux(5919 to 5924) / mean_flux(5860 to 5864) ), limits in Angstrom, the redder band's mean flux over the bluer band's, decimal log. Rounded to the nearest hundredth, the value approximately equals -0.01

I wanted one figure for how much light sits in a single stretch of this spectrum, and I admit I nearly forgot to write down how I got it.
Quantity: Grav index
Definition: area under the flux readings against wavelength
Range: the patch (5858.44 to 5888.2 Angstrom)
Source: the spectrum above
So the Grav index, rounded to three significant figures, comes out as 115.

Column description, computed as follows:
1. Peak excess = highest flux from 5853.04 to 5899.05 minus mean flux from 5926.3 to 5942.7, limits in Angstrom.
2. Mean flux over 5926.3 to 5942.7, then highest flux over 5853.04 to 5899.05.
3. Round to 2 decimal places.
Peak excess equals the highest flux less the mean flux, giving 0.04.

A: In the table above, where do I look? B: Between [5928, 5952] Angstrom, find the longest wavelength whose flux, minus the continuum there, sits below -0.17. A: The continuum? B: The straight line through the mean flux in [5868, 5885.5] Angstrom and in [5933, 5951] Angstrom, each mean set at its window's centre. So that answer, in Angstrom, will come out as 5951.58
